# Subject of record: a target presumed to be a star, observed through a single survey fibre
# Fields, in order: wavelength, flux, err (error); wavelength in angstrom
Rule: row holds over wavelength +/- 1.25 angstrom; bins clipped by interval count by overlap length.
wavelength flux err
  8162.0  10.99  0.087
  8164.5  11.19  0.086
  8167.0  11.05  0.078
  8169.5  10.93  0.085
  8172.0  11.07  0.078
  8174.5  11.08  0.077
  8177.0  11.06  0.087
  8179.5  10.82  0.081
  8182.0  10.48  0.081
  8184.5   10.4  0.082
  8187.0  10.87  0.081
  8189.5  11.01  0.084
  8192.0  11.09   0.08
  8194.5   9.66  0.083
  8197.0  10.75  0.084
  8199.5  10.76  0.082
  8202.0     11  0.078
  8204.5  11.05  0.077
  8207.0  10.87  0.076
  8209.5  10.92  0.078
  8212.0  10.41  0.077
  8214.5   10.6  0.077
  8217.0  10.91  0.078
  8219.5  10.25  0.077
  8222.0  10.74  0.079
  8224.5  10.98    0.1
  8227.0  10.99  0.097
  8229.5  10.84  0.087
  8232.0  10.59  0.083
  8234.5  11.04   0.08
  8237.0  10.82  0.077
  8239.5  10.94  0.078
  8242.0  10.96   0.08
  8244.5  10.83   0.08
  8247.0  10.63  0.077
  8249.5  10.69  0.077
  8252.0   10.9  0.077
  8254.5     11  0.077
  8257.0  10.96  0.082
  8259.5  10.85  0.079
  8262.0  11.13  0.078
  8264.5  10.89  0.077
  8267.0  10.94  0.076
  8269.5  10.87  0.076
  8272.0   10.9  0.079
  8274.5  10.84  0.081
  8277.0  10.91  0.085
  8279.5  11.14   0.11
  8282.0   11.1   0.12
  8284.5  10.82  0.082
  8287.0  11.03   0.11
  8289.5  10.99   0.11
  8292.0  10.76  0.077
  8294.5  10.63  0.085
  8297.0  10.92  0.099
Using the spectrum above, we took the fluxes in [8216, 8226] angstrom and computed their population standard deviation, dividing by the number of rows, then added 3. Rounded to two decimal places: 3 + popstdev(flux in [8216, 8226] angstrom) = 3.29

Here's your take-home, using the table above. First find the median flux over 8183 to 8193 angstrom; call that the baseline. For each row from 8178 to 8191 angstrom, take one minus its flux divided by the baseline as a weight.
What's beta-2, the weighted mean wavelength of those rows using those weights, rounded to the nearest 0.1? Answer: 8182.8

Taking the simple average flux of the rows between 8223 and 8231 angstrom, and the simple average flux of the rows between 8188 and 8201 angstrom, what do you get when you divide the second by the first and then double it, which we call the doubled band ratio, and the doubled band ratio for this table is 1.95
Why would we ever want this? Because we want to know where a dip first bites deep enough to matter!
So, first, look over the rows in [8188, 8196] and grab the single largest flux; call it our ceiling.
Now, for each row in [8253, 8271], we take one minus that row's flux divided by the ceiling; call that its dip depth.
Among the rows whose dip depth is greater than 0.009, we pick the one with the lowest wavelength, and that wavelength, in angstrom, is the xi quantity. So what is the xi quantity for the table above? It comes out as 8257.0 angstrom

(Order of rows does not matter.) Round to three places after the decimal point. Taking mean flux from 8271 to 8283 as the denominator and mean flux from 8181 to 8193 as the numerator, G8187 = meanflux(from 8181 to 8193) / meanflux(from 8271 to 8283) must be 0.981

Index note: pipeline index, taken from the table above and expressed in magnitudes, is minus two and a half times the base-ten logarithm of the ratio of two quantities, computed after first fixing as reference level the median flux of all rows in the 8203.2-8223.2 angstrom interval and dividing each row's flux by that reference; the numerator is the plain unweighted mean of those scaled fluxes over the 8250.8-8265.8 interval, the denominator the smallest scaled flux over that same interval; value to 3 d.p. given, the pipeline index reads -0.010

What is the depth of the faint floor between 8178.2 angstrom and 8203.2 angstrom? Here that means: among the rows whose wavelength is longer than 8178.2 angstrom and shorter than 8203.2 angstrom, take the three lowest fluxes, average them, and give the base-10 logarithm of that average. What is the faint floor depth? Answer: 1.008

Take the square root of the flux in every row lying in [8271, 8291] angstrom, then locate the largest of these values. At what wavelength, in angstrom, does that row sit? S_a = 8279.5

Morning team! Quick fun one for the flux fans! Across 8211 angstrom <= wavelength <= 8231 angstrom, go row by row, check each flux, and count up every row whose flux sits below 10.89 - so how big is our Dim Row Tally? 5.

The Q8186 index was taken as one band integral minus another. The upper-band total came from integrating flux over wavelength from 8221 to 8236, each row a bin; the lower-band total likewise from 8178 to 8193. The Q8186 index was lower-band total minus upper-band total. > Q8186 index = -1.3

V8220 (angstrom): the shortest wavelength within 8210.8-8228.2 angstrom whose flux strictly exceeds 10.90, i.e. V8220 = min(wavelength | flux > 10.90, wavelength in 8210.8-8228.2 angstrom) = 8217.0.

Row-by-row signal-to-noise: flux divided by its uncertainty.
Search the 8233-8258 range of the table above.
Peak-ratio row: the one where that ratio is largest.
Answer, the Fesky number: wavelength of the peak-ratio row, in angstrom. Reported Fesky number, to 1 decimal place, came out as 8254.5 angstrom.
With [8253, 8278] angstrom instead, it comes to 8267.0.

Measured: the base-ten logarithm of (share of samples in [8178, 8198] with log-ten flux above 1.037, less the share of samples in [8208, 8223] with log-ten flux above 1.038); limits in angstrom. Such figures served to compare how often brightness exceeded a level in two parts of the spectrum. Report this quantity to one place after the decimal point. -1.1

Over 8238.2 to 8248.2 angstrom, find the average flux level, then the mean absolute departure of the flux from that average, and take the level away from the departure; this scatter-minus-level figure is -10.7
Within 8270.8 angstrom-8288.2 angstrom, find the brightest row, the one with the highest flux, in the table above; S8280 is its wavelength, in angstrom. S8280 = 8279.5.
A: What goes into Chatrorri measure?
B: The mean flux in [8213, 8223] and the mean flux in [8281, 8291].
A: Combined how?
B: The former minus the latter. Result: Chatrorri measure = -0.36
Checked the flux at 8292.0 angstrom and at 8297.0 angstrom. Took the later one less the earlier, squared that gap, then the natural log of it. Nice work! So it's -3.7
